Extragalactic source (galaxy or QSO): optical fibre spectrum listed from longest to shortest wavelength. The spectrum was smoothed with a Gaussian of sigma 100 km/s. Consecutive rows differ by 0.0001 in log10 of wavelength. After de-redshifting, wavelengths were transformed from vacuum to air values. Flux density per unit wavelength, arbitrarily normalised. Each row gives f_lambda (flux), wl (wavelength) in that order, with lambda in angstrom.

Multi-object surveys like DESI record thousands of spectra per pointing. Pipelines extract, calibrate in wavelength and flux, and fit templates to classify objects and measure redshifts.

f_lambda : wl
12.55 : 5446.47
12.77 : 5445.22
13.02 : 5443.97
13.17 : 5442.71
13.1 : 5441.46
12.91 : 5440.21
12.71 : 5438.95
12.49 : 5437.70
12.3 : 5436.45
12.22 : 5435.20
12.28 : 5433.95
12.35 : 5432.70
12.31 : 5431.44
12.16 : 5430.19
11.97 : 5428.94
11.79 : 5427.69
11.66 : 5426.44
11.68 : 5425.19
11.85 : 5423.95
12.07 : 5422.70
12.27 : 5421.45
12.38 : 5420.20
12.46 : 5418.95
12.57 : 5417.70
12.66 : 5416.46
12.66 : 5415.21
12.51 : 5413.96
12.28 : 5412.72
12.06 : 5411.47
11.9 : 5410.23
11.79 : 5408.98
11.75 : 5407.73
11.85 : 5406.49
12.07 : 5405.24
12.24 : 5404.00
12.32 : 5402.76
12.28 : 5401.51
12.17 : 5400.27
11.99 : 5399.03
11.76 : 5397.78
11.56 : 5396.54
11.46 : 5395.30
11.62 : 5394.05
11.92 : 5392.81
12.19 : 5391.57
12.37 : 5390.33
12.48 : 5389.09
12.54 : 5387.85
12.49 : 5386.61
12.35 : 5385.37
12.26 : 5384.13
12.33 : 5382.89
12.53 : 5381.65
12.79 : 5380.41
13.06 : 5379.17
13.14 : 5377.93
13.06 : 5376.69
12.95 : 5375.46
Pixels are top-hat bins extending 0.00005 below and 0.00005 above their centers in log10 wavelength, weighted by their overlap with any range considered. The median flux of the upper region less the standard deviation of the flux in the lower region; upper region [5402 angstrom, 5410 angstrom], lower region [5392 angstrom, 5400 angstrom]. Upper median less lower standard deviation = 11.8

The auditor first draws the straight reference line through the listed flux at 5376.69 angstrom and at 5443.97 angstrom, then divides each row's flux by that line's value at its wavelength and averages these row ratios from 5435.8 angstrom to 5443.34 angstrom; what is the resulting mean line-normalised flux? 0.981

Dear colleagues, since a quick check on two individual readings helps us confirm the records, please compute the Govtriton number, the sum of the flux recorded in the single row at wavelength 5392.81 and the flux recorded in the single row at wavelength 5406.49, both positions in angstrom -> 23.8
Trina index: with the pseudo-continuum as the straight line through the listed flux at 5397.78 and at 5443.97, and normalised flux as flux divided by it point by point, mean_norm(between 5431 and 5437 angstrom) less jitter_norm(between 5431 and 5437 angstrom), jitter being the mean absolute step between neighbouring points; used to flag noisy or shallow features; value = 0.96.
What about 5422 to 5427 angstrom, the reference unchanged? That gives 0.93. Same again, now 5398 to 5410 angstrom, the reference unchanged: 1.00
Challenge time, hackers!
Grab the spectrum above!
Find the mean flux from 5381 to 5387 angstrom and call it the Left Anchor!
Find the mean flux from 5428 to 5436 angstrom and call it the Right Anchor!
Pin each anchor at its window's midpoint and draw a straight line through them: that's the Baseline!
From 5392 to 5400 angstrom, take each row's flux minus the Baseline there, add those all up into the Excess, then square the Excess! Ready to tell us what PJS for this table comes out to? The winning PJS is 14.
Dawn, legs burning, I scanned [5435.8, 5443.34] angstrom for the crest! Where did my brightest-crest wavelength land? 5442.71 angstrom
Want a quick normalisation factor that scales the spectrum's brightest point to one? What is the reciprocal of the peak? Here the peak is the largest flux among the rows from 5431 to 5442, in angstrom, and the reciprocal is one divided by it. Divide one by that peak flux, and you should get 0.0763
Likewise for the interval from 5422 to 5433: 0.0810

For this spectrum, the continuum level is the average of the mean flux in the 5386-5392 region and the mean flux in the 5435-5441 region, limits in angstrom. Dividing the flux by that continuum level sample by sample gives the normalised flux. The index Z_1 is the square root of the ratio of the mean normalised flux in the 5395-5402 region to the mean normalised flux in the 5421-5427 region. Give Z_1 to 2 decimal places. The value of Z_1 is 1.00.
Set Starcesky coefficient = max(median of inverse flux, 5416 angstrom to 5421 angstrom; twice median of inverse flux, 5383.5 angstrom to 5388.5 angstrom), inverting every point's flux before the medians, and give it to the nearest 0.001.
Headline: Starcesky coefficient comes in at 0.161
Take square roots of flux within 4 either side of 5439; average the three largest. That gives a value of 3.61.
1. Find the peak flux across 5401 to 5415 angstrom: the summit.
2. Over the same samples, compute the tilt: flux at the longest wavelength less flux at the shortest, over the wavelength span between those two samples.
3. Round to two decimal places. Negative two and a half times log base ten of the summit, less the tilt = -2.76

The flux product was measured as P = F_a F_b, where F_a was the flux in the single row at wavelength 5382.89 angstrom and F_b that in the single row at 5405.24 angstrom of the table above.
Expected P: 149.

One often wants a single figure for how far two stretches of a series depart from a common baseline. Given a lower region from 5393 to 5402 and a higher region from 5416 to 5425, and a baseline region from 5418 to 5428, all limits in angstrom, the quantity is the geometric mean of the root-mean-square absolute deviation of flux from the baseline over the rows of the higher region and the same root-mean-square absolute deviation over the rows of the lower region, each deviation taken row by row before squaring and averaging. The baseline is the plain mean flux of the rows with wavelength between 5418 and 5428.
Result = 0.37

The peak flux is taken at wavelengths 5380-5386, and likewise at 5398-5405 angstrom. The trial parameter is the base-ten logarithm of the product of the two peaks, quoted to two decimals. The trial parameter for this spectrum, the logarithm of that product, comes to 2.20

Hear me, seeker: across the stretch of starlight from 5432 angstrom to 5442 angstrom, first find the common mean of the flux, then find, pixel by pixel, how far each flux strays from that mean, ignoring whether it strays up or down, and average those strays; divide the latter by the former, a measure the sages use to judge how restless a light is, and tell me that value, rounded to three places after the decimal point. 0.022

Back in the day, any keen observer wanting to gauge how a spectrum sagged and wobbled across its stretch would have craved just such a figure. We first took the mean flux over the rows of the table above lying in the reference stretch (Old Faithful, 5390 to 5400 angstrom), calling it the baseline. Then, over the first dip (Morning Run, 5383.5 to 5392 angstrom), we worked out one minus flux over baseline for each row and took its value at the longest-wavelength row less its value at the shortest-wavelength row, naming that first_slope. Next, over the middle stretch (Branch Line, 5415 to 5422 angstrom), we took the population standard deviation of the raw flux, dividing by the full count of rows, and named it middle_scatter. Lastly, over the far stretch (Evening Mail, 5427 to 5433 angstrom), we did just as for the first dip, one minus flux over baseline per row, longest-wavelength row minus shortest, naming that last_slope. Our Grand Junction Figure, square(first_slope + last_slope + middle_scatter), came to 0.011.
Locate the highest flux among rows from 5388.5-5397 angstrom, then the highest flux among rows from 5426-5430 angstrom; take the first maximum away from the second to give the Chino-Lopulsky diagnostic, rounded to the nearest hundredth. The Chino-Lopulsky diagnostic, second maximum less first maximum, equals -0.51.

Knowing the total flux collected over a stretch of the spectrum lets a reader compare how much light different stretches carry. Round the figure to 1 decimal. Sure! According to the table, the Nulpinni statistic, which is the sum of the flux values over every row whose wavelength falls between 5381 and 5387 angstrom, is 62.0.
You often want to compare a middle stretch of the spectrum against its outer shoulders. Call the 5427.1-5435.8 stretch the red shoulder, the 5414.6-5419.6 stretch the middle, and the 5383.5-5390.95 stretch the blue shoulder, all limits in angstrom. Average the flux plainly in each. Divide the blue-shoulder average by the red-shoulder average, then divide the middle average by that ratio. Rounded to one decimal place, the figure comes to 12.3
